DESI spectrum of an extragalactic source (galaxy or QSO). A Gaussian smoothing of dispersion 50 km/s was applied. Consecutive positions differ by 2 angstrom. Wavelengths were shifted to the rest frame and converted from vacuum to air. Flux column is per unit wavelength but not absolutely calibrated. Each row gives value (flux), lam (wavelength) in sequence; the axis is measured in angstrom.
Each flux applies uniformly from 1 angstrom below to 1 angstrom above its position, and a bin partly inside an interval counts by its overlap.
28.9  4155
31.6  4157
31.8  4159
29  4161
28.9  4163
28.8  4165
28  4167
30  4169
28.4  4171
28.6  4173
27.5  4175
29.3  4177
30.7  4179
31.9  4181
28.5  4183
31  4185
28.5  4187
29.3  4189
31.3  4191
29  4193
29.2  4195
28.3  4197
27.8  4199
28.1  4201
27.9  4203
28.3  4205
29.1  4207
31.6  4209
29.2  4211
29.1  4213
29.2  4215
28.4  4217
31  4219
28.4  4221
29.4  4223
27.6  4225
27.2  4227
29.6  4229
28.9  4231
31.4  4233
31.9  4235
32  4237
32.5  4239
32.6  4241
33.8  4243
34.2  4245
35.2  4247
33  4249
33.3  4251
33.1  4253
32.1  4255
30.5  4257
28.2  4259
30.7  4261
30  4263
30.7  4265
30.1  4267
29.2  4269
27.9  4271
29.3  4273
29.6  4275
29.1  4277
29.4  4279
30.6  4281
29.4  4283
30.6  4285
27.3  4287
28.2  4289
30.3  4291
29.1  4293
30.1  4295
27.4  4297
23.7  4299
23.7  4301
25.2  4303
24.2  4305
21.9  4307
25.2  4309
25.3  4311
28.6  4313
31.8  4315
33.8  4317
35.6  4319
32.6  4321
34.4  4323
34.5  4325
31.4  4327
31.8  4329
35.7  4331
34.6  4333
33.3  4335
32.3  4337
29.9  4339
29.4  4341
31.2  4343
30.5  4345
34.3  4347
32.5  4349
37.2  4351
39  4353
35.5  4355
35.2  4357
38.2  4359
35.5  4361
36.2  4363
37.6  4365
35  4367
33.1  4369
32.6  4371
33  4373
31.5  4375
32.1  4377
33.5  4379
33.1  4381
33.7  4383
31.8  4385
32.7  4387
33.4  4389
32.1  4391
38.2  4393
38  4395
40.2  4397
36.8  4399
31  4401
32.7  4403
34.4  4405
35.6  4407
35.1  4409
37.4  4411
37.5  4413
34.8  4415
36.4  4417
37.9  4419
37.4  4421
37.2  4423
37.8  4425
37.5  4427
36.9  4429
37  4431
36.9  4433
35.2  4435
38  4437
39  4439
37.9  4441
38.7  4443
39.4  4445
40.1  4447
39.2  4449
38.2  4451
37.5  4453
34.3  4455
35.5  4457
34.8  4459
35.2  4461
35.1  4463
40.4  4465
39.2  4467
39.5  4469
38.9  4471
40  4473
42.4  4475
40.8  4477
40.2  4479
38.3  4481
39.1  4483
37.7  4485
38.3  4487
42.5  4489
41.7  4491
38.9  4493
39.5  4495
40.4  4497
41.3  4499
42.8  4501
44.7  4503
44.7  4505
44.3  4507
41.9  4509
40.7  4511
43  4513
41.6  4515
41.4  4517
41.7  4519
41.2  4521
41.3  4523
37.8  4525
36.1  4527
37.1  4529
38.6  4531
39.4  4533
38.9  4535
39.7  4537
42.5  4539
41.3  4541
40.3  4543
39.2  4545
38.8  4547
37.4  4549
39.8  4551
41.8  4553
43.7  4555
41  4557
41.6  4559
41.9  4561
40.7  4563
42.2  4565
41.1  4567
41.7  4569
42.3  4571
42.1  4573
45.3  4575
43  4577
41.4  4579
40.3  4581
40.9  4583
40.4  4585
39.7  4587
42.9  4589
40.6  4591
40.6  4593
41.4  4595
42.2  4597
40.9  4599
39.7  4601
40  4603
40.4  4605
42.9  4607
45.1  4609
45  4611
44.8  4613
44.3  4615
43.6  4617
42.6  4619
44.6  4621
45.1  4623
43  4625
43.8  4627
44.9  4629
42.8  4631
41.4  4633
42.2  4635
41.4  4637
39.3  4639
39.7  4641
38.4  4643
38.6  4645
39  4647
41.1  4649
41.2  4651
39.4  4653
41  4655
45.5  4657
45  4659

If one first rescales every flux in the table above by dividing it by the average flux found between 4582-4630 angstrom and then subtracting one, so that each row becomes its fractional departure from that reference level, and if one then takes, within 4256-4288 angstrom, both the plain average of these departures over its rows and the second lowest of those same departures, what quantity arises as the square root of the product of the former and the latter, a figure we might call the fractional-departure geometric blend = 0.32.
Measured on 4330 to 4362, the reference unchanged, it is 0.24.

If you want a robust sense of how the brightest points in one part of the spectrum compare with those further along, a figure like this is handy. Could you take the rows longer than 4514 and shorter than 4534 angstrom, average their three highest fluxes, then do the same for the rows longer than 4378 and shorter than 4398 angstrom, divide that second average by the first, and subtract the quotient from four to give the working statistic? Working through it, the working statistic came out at 3.07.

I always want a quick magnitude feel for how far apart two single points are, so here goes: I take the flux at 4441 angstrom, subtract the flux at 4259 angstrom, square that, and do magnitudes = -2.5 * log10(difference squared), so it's -4.9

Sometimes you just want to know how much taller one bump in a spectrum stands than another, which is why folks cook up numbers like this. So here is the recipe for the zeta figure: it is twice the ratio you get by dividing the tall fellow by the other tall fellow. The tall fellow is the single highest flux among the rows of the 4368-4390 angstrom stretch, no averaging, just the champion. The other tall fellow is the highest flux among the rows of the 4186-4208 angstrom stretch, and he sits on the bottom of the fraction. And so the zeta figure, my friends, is 2.15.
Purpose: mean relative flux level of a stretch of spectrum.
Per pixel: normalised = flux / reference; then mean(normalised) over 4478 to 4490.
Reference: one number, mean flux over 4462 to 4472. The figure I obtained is 1.02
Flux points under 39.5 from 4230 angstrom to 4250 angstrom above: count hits 10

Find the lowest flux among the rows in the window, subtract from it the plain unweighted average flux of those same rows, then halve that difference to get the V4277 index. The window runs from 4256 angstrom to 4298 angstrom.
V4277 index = -1.1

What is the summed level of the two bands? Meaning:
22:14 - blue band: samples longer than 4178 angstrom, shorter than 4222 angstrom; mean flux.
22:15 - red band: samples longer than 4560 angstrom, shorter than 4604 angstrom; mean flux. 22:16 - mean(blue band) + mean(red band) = 70.8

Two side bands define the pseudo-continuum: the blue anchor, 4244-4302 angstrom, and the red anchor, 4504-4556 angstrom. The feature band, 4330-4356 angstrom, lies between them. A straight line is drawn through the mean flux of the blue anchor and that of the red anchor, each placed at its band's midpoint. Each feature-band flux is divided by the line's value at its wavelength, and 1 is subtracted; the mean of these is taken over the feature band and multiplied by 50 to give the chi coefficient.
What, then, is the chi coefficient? 1.1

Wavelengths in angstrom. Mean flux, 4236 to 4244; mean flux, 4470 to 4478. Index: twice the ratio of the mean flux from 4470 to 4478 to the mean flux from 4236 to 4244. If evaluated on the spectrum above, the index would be 2.5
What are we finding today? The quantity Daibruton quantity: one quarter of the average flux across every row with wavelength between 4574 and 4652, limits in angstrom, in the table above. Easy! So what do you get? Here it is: 10.5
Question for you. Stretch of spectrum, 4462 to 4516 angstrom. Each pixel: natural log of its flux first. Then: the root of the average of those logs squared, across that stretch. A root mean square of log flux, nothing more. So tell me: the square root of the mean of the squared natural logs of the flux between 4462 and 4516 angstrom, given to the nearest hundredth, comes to 3.70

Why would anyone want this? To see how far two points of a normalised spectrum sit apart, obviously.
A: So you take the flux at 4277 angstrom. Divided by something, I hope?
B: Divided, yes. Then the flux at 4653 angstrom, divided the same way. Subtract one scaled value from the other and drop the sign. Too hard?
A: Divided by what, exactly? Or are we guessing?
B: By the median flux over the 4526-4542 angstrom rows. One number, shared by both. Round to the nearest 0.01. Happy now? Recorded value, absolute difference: 0.26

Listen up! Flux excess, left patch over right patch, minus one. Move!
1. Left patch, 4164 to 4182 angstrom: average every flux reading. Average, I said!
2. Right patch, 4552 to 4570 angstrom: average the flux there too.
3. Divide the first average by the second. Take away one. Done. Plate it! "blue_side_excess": -0.30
